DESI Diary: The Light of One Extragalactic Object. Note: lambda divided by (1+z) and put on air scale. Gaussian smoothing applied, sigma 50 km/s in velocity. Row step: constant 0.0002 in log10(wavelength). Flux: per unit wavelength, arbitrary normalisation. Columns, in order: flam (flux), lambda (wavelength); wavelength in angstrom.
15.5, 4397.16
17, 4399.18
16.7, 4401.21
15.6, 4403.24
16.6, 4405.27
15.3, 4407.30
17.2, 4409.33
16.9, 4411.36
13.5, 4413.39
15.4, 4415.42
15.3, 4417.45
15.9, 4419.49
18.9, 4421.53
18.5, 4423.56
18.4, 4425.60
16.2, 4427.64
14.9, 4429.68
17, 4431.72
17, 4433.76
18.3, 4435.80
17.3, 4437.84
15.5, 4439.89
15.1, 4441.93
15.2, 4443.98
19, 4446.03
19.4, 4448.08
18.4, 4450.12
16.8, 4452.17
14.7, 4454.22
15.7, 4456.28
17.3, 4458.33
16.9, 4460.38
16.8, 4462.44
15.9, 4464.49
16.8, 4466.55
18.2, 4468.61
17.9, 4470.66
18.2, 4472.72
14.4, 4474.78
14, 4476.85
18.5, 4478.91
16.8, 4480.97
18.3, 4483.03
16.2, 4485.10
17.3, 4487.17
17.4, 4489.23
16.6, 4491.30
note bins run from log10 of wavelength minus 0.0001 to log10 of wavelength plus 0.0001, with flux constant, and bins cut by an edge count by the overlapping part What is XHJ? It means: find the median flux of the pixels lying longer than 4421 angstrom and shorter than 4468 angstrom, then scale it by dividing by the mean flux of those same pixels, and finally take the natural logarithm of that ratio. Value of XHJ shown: -0.003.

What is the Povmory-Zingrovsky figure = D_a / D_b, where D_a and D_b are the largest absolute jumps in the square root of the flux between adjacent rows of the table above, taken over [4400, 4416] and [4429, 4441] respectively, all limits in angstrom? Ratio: 1.7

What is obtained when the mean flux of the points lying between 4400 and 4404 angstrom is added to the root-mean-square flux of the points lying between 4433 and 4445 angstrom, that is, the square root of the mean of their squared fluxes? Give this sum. 32.6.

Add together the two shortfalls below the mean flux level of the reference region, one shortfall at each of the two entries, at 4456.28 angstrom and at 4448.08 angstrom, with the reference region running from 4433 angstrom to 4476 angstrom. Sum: -1.3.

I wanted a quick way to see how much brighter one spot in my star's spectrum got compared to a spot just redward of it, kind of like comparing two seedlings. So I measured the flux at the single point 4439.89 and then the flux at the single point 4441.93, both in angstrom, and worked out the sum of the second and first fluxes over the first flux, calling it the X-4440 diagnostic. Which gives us 1.97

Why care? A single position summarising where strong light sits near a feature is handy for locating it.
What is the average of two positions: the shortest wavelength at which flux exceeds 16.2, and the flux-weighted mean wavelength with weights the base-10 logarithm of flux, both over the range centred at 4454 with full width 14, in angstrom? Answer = 4451.1 angstrom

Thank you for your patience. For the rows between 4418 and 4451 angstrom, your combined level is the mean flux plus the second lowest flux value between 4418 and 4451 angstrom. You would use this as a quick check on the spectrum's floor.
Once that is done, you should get 32.3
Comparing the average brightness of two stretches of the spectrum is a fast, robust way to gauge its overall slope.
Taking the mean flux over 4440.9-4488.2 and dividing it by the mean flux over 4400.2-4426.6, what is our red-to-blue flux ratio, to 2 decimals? 1.02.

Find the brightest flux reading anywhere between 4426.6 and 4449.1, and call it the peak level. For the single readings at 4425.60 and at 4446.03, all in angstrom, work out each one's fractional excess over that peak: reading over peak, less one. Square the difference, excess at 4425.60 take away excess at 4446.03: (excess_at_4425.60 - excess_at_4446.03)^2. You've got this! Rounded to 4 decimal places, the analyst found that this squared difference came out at 0.0010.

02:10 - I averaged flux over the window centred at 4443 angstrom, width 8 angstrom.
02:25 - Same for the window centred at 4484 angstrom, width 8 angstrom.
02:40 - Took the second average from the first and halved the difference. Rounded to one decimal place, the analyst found -0.5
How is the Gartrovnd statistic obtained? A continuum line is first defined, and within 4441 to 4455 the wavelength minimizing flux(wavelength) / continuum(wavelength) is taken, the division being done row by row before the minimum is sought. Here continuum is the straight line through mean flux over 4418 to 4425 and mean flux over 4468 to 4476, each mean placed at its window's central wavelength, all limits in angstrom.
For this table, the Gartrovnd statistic 4454.22 angstrom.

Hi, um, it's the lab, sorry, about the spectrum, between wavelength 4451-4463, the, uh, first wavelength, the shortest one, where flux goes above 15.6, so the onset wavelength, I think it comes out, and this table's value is 4452.17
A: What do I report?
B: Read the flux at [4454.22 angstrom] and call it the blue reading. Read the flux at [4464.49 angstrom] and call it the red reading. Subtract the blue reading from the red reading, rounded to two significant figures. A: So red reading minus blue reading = 1.2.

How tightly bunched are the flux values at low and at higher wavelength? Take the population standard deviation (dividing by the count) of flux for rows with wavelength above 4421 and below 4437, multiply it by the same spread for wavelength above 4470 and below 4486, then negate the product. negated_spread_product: -2.15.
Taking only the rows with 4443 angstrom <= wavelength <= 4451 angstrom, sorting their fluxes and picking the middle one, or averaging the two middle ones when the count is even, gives 18.7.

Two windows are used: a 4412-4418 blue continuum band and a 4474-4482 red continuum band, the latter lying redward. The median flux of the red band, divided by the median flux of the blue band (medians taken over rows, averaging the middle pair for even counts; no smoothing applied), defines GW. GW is 1.02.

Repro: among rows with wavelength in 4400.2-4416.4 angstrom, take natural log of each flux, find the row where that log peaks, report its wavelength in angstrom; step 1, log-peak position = 4409.33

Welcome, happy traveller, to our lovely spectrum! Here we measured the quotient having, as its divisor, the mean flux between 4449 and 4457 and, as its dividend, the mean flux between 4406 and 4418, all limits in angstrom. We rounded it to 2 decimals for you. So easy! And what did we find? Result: 0.95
